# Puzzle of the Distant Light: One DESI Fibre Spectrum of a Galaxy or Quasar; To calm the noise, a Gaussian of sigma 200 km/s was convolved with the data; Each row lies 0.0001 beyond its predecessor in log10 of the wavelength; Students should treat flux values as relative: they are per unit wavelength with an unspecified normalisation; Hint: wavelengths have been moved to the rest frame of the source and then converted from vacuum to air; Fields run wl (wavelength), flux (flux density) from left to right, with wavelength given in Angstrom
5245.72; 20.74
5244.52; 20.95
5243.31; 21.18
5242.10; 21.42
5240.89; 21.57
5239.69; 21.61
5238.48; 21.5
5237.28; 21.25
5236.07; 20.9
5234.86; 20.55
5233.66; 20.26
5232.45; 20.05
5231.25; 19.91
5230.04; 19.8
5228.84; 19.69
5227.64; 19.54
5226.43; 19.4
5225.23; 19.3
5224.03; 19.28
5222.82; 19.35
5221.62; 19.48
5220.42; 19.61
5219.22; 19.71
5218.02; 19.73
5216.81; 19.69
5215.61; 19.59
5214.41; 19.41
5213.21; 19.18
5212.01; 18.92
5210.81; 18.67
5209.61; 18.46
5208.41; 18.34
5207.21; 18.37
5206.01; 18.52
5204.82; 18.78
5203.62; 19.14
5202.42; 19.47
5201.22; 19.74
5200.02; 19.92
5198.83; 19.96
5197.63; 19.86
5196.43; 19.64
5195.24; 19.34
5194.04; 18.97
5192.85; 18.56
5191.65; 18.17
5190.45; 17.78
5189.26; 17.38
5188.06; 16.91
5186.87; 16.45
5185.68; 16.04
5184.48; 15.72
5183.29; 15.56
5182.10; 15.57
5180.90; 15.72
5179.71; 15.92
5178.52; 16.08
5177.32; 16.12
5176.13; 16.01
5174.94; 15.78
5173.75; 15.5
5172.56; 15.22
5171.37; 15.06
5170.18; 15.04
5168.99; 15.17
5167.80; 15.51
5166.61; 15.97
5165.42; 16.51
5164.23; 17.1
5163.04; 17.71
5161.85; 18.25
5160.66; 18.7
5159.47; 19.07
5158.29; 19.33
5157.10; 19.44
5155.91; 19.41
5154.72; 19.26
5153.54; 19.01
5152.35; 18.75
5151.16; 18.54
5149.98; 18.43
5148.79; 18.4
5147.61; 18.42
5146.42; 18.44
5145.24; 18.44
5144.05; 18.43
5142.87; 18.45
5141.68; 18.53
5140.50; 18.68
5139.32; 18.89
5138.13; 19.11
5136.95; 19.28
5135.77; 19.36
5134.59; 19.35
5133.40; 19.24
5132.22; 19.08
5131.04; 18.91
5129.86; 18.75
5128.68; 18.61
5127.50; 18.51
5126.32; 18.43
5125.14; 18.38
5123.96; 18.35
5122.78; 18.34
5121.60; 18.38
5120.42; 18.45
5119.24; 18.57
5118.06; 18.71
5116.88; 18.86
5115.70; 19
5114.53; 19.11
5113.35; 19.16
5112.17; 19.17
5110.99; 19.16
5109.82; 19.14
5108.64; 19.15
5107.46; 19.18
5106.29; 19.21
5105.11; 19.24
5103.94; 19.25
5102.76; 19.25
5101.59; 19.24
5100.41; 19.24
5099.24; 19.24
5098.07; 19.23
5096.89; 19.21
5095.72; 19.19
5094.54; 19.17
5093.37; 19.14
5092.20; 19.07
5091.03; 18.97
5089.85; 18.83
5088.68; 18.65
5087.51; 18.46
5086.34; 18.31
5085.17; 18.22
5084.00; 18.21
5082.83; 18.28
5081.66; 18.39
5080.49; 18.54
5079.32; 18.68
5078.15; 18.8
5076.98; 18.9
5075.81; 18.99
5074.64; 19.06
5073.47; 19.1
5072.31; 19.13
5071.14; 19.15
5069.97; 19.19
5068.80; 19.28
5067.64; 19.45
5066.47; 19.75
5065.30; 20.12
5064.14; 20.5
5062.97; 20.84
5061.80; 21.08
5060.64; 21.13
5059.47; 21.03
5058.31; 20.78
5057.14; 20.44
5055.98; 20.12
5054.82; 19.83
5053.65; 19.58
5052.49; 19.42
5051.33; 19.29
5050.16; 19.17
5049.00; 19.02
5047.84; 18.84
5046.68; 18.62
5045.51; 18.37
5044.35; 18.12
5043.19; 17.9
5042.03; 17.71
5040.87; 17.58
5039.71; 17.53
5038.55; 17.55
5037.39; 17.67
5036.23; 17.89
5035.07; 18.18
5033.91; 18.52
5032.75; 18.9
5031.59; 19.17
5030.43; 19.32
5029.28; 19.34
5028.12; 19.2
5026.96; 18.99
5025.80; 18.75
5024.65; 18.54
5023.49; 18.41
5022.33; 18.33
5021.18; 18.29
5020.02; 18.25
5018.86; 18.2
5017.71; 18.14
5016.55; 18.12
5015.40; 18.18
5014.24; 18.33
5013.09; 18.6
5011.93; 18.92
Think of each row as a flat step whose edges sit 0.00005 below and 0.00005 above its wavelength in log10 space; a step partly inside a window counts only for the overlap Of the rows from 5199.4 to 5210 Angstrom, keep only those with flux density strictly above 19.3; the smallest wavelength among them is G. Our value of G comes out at 5200.02 Angstrom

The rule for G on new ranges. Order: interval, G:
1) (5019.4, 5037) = 5029.28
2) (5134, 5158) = 5134.59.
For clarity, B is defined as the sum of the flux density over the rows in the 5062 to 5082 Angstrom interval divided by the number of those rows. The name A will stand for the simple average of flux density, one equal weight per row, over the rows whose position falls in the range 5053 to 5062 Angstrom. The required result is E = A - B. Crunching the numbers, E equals 1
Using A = 20.5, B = 19.3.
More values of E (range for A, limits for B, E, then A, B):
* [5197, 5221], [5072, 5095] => 1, 19.3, 18.7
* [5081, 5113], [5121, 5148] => 0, 19.0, 18.7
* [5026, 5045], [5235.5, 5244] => -3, 18.3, 21.3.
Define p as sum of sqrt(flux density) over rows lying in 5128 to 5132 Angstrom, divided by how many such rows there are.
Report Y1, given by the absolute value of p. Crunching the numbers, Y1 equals 4.33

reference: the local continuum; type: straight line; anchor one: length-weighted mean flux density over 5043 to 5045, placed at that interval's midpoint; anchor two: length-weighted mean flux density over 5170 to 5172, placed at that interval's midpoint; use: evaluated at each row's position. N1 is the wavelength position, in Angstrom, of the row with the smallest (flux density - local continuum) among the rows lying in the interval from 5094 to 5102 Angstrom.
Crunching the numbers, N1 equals 5094.54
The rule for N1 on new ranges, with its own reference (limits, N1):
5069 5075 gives 5074.64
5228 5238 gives 5228.84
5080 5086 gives 5084.00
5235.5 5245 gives 5236.07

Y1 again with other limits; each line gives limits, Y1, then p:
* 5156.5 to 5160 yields 4.39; 4.39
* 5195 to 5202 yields 4.44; 4.44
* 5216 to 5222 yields 4.43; 4.43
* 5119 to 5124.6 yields 4.29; 4.29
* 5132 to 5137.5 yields 4.39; 4.39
